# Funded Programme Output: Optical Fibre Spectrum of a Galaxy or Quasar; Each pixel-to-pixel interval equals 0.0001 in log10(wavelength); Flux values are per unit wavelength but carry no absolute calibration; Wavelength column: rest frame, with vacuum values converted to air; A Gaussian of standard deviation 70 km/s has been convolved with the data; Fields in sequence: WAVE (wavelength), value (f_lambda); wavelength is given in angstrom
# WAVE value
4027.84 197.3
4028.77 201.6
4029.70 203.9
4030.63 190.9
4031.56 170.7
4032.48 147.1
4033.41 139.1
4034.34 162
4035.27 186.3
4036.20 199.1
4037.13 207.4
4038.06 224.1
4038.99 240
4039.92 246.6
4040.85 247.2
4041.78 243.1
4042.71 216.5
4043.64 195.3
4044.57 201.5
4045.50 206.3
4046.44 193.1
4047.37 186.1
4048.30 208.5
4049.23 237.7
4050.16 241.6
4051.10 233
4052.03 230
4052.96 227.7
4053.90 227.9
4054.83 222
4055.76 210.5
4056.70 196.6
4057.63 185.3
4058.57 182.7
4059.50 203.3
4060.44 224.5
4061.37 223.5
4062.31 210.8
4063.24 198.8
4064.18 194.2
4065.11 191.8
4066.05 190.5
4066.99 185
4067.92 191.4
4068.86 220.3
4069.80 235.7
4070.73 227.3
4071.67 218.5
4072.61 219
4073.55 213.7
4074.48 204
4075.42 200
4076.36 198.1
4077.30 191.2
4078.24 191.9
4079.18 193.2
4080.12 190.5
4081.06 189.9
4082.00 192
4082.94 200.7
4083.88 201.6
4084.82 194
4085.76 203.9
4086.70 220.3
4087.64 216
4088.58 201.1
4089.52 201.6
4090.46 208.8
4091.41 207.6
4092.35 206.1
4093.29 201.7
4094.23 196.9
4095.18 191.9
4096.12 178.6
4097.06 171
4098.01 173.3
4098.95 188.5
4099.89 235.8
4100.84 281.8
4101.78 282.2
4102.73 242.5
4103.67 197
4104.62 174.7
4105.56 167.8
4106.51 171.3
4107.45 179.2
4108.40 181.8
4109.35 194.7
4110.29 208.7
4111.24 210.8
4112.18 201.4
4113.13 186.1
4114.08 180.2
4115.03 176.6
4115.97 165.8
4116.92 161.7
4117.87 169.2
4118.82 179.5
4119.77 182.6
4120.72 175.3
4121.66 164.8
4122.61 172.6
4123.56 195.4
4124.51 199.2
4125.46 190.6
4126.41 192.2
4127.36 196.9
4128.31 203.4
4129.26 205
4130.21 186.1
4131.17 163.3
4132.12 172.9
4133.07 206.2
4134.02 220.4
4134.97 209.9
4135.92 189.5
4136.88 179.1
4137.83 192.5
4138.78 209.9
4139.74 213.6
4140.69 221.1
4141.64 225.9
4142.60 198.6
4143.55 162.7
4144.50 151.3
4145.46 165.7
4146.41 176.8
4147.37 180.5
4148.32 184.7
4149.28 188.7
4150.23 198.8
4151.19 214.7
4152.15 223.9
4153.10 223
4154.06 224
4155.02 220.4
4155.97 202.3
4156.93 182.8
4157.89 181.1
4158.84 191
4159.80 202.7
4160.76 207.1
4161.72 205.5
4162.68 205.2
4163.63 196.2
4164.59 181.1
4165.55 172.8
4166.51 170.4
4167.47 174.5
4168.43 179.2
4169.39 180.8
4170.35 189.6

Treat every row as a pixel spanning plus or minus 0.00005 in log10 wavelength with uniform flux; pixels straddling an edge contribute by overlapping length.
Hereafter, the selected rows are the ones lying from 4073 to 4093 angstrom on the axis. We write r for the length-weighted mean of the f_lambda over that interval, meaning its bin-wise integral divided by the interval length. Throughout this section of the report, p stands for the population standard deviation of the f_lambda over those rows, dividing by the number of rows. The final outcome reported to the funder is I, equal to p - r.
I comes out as -193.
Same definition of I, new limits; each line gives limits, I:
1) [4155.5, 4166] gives -182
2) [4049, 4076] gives -194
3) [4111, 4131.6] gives -170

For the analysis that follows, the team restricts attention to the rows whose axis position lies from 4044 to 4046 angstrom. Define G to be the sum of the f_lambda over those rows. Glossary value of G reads 408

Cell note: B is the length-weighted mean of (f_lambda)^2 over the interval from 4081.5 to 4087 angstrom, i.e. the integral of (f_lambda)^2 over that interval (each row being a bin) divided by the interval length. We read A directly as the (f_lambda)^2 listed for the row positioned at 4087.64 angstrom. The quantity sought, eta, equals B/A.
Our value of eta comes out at 0.87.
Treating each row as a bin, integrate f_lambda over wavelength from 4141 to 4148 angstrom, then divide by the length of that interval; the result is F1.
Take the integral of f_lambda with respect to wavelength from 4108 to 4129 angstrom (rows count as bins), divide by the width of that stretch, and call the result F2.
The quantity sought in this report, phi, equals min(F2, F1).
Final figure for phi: 181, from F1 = 181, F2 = 186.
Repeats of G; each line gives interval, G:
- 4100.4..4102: 564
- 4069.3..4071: 463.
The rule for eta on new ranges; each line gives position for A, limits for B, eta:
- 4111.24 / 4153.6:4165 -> 0.90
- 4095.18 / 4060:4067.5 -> 1.12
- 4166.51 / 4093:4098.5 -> 1.18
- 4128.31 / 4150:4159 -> 1.04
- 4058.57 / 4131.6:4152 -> 1.14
